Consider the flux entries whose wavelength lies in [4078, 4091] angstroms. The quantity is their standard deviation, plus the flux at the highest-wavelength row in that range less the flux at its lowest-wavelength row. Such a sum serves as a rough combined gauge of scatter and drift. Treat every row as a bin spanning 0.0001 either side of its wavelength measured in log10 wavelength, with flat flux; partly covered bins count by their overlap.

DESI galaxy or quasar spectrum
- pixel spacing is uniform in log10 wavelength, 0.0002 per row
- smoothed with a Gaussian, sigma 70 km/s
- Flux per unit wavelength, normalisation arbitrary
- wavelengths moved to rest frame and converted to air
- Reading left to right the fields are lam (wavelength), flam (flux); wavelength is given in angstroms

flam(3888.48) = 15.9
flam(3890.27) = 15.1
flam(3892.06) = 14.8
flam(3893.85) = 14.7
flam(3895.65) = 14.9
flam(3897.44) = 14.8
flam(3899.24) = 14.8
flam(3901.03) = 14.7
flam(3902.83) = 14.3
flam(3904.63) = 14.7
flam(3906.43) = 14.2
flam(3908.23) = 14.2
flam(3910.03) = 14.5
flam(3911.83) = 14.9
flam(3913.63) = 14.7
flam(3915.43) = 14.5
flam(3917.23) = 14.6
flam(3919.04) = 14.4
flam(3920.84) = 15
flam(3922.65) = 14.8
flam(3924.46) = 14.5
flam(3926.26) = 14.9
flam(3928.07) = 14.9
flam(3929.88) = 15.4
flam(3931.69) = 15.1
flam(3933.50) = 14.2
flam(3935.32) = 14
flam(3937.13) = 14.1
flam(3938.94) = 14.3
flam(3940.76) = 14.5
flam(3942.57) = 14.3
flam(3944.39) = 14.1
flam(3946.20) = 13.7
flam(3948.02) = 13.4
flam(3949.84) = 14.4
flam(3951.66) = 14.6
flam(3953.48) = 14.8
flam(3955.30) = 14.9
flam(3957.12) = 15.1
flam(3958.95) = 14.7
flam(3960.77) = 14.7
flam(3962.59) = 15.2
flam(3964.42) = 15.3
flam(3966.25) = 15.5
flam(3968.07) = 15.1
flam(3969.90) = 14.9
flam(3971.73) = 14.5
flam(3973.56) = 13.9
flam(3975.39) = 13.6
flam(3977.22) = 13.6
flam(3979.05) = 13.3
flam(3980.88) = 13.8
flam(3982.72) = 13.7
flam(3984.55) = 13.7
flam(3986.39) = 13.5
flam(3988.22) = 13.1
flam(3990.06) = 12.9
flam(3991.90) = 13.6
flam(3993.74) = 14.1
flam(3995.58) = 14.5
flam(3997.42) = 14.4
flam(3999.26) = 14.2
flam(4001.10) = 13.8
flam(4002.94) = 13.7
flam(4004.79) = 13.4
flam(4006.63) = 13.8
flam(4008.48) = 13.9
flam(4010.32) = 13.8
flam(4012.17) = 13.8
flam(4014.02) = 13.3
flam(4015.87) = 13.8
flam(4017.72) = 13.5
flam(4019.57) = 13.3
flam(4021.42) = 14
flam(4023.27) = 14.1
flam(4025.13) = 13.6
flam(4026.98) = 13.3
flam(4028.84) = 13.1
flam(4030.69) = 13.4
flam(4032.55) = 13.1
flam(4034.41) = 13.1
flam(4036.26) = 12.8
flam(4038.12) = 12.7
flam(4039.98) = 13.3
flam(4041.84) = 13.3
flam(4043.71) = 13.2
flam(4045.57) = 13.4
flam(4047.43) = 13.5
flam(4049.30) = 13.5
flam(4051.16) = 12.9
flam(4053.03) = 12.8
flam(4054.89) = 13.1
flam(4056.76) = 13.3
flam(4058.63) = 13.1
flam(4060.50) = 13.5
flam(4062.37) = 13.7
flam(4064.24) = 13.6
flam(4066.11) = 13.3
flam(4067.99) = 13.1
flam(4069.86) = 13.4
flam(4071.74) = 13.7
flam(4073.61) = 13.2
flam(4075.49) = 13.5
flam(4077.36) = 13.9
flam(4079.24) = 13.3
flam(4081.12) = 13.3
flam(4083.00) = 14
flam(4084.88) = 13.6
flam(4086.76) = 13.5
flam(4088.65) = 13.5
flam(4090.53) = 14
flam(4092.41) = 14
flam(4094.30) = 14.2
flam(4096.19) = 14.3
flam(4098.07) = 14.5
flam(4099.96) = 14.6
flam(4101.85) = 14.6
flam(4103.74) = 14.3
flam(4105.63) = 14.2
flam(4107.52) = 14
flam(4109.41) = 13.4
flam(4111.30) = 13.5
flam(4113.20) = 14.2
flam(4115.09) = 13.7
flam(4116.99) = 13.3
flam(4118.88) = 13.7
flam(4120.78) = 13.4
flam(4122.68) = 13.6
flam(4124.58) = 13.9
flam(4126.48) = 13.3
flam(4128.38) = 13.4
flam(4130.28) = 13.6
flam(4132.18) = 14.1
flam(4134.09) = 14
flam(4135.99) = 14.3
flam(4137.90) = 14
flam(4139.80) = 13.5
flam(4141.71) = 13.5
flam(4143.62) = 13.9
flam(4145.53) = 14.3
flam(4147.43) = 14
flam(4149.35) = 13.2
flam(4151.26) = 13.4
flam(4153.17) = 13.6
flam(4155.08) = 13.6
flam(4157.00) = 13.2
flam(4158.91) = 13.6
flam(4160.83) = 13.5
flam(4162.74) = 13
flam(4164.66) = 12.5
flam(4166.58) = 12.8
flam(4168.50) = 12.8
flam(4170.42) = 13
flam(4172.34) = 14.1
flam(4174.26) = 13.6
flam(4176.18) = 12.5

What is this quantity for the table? 1.0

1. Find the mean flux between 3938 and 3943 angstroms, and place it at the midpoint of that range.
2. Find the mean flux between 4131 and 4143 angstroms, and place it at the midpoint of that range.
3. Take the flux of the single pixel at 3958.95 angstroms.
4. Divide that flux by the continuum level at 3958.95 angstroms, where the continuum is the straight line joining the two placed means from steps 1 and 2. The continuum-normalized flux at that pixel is 1.03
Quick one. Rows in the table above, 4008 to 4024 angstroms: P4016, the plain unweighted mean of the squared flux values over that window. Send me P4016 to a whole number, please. 188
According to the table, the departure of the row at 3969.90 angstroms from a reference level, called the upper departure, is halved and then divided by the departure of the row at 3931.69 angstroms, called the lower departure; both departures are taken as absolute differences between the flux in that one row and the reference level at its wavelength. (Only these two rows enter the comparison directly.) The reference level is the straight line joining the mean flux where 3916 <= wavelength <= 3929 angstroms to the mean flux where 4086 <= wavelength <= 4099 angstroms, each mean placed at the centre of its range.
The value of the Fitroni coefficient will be 0.5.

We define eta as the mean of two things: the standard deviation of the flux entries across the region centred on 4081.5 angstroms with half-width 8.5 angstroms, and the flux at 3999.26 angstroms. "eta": 7.23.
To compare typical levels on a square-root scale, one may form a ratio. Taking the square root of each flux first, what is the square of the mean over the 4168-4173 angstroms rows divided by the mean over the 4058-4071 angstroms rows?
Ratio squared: 0.99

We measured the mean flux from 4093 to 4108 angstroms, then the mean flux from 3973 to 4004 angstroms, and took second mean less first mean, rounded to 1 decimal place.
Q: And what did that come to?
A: -0.6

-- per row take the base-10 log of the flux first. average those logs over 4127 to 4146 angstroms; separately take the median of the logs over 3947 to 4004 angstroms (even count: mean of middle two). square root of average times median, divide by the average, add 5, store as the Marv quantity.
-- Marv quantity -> 6.005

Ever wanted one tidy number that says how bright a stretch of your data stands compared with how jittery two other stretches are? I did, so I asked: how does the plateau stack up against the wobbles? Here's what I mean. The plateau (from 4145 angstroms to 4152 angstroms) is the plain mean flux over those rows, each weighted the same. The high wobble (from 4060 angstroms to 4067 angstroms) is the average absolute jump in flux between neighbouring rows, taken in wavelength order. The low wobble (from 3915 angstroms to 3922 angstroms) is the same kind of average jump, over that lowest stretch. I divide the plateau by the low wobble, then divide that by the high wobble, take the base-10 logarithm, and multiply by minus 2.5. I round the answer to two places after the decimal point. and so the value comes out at -5.90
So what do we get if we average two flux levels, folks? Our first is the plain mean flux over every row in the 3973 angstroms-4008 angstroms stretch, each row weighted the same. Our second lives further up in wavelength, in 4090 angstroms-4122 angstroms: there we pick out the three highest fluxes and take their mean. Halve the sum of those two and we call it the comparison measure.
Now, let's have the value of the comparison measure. 14.1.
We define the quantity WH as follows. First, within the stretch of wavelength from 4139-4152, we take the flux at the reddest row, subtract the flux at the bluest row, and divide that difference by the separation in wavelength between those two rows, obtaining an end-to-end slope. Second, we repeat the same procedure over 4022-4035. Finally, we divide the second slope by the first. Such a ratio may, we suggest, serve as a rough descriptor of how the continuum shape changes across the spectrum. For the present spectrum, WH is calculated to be 10.3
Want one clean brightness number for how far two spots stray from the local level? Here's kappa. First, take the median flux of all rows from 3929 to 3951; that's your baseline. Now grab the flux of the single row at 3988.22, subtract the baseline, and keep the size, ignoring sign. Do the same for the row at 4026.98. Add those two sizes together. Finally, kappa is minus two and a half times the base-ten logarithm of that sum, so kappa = -0.81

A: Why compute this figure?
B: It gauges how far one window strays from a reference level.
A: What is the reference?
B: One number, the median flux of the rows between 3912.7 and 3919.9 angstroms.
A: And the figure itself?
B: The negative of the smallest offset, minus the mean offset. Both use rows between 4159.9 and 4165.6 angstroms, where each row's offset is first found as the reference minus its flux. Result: -2.6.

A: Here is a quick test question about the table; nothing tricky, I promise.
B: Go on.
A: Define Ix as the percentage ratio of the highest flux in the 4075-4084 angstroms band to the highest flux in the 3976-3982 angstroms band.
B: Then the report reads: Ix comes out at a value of 101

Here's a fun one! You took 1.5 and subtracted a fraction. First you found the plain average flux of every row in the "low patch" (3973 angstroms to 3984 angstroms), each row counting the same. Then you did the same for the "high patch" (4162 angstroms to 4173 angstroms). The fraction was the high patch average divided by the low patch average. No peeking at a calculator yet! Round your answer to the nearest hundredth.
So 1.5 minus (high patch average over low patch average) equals 0.55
